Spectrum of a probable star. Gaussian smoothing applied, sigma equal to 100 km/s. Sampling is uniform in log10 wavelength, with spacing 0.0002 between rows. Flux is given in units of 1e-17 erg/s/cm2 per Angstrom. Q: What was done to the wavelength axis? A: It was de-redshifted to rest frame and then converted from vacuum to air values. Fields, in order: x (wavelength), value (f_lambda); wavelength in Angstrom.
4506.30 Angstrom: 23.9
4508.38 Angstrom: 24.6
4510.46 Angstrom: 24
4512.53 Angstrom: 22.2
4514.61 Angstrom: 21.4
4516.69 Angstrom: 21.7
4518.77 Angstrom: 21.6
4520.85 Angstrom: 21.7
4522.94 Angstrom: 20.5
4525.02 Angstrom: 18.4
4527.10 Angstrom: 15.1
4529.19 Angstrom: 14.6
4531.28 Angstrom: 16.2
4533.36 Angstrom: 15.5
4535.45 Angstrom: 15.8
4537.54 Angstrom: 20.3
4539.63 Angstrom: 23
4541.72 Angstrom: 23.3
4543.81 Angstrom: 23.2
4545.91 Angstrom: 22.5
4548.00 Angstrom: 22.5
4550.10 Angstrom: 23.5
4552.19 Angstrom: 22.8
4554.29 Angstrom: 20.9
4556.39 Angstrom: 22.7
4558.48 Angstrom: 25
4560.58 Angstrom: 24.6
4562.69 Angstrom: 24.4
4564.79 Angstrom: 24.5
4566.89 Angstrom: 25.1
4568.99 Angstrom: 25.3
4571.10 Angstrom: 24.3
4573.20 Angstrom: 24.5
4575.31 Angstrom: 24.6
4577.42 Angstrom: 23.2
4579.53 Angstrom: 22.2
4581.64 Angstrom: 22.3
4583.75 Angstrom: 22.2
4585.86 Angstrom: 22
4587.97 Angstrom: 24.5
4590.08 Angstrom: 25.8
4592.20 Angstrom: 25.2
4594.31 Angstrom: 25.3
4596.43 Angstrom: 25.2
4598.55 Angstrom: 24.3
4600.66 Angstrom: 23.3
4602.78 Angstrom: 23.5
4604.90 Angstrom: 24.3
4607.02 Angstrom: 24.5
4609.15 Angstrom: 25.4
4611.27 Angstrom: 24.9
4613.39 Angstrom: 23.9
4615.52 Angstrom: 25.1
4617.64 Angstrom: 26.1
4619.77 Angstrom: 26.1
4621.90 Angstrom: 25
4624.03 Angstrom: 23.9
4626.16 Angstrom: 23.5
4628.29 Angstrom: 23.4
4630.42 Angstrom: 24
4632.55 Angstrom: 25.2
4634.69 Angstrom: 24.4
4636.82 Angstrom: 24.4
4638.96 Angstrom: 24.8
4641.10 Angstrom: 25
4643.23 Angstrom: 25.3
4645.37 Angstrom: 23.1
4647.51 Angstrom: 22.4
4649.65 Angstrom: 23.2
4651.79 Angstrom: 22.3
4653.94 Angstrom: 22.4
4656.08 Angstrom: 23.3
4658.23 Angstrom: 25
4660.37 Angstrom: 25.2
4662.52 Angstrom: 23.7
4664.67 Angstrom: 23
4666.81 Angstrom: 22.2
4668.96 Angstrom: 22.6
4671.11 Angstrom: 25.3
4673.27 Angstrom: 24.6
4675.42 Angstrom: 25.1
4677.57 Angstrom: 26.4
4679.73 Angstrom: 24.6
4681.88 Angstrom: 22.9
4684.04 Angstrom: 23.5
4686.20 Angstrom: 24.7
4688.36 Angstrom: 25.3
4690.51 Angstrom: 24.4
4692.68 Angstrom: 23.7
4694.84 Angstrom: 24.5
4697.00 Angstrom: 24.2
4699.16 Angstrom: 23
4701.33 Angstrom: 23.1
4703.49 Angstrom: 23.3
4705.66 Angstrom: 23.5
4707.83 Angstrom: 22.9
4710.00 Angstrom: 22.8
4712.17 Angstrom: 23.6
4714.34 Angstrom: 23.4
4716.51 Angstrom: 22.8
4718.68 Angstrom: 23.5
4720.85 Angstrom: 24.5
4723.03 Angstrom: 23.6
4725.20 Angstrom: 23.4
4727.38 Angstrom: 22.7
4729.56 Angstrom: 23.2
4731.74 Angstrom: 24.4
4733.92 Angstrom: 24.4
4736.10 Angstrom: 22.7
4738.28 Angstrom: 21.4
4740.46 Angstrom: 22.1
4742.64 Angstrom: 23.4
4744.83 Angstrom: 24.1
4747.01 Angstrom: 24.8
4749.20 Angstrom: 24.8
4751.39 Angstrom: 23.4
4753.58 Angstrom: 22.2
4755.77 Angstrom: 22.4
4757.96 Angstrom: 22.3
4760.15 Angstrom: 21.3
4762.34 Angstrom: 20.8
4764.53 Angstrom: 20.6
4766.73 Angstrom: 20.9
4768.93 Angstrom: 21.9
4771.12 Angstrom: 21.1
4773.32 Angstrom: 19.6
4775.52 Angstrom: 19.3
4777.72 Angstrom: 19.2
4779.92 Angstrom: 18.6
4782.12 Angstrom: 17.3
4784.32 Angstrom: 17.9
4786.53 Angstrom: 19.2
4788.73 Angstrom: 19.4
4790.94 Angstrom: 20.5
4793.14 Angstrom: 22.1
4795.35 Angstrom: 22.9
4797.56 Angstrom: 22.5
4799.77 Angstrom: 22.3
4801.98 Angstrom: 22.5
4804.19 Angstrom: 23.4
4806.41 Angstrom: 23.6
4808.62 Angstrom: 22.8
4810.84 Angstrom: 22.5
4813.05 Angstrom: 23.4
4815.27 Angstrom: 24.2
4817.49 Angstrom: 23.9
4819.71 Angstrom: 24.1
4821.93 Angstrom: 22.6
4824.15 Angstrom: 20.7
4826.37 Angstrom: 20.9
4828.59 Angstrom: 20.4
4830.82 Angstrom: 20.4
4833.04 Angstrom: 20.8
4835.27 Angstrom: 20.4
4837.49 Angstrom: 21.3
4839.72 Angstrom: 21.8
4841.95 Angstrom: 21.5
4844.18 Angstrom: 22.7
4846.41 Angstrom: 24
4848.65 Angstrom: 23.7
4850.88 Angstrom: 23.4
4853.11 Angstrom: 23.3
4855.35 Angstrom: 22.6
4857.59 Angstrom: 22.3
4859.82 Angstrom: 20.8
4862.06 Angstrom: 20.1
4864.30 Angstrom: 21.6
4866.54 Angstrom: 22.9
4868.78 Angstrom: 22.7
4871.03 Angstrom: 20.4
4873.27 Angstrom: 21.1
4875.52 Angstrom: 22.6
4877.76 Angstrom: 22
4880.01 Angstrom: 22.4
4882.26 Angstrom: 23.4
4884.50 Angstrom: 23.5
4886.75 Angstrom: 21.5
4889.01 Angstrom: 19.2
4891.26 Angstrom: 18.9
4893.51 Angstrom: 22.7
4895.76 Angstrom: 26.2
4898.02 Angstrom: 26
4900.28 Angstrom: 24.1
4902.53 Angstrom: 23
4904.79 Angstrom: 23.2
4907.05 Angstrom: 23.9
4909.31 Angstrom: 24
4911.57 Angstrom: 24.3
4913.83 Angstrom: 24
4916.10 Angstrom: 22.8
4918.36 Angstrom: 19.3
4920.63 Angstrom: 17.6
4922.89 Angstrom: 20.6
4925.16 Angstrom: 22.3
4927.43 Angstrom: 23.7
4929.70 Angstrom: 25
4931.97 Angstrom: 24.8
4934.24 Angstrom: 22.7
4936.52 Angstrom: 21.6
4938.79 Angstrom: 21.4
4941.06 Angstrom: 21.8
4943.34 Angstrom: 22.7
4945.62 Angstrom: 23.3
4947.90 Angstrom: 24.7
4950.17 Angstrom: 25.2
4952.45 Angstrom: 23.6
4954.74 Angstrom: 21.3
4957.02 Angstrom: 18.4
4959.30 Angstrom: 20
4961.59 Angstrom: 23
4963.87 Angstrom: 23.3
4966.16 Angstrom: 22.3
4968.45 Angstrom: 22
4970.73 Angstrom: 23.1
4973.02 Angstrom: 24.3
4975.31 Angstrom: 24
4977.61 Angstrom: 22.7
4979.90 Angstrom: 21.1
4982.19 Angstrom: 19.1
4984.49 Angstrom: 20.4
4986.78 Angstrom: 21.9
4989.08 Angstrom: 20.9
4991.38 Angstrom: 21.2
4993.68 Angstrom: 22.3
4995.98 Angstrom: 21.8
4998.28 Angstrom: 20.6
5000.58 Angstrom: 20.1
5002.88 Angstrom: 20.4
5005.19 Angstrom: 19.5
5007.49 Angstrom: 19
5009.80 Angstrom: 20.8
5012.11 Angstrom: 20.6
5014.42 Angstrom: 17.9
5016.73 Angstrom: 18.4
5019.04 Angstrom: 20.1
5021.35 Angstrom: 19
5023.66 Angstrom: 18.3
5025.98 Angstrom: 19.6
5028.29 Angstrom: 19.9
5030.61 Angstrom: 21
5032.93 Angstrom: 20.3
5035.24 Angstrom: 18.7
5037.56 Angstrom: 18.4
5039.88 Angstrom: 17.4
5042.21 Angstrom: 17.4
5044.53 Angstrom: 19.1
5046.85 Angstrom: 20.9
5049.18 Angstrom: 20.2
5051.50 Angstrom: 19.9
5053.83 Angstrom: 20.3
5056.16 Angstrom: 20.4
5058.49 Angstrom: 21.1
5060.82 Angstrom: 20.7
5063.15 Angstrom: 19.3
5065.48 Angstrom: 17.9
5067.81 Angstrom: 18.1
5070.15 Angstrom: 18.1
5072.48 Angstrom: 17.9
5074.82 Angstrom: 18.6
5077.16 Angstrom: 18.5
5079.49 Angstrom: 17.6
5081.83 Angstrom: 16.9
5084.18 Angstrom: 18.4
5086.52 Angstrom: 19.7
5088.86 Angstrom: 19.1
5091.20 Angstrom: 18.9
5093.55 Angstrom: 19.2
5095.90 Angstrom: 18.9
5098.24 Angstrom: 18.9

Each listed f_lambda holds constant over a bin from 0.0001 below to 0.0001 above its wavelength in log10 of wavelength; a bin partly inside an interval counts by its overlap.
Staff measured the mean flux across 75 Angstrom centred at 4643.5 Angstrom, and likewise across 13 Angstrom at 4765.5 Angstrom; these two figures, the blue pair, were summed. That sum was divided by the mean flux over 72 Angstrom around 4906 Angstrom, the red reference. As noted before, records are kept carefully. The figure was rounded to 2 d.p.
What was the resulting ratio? 2.02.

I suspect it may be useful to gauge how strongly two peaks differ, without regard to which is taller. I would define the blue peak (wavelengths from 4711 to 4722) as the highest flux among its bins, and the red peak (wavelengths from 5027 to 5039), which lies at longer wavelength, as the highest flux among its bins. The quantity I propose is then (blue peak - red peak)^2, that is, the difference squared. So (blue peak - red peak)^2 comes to 12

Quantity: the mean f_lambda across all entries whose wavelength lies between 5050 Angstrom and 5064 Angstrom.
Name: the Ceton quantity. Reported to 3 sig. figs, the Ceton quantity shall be 20.3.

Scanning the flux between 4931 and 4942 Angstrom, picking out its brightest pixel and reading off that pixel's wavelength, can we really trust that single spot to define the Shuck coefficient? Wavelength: 4931.97 Angstrom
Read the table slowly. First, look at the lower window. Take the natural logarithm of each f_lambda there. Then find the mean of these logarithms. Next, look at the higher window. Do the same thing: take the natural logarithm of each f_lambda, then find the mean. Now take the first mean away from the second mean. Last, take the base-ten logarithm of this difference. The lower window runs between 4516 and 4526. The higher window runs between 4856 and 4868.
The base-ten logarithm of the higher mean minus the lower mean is -1.4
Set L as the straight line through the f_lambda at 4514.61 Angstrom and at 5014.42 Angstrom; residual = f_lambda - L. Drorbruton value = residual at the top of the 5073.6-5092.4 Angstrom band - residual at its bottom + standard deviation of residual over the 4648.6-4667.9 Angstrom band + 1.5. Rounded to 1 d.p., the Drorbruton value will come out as 3.0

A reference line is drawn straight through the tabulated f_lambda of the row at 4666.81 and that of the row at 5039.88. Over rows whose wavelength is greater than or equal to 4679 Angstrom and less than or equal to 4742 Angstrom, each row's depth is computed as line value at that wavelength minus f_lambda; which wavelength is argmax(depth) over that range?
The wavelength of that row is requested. 4738.28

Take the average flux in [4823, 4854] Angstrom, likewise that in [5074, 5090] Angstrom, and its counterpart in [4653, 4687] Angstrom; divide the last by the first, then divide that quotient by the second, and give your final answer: 0.060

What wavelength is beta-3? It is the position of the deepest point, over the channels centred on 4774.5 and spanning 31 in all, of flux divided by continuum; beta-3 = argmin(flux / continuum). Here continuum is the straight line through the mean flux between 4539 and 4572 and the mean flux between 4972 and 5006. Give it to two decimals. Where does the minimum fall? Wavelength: 4782.12 Angstrom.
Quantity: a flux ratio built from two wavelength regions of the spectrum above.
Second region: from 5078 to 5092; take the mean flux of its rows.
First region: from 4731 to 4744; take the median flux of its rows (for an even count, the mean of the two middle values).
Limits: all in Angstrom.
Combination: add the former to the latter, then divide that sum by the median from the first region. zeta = 1.80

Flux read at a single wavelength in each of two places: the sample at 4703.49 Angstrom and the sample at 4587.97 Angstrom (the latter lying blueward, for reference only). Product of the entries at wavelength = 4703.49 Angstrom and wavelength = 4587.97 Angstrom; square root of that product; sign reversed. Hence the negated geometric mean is -23.9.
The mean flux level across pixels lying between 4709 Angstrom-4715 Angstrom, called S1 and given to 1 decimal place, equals 23.3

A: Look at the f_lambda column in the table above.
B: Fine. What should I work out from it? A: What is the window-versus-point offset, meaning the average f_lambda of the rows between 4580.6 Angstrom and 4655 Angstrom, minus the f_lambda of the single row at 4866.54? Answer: 1.3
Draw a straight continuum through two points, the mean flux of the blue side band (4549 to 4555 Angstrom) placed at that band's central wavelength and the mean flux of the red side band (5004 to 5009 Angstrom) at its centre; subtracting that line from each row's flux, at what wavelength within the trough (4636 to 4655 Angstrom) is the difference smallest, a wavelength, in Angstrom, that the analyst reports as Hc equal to 4651.79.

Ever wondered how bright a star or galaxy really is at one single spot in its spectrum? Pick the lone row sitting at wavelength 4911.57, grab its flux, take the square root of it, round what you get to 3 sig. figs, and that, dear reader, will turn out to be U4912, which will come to 4.93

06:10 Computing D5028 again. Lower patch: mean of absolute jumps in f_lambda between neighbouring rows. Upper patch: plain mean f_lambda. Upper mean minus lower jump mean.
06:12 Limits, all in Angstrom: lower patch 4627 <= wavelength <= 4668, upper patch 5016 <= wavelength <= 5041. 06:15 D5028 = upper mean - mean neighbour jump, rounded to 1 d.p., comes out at 18.4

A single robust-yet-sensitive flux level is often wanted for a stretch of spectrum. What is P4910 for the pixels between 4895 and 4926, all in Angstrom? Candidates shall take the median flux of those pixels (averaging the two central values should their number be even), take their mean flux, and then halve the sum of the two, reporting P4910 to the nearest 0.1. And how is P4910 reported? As 23.2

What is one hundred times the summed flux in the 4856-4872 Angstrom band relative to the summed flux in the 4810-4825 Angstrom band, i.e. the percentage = 93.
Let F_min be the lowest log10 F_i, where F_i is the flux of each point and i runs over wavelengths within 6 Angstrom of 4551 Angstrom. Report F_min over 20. 0.0660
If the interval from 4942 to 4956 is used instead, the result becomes 0.0664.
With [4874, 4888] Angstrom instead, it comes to 0.0666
